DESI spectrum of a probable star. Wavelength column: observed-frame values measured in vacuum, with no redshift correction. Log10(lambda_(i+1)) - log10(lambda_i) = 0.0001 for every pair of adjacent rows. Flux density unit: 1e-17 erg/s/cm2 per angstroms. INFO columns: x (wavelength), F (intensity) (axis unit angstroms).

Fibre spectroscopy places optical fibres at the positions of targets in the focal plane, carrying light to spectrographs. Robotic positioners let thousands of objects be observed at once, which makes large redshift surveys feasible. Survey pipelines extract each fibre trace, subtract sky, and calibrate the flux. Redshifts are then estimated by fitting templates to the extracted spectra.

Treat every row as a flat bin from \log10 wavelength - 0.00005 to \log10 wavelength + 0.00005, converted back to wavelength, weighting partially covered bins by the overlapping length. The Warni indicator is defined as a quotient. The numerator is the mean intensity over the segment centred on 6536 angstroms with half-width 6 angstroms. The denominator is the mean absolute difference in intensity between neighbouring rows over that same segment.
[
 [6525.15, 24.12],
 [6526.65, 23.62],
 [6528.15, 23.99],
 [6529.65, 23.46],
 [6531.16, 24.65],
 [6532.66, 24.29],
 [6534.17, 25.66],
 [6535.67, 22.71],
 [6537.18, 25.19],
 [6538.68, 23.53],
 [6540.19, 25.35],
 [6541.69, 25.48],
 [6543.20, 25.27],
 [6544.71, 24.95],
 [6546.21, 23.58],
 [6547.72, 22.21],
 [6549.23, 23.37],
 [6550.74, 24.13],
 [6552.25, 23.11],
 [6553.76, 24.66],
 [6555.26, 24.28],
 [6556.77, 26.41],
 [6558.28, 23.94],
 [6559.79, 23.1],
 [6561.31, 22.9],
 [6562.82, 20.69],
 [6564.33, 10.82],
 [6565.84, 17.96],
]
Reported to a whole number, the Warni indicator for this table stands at 16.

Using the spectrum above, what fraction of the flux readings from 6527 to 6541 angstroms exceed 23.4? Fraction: 0.89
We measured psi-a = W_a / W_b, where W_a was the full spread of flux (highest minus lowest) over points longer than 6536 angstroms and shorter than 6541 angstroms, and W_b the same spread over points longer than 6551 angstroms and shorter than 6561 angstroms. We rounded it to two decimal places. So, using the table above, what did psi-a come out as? 0.55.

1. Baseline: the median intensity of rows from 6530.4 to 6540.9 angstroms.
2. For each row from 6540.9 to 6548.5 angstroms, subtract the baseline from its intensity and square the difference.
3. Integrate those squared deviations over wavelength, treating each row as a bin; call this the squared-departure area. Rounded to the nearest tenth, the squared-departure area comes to 12.5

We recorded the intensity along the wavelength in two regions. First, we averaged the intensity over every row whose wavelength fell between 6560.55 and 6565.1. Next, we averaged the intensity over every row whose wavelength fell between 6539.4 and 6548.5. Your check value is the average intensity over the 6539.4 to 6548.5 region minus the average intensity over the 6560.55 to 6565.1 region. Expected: 6.3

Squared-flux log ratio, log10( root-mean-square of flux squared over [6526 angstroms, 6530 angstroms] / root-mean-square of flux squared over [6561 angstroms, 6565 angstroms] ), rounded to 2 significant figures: 0.15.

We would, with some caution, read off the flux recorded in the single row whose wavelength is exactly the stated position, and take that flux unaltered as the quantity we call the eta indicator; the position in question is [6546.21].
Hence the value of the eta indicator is 23.58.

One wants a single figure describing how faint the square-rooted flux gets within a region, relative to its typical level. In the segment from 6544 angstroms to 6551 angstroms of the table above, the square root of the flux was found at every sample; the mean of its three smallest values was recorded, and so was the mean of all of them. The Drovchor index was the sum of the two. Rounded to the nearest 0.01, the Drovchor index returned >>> 9.66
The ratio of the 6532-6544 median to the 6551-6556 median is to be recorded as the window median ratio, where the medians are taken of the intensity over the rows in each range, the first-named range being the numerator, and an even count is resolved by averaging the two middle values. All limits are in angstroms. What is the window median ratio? 1.04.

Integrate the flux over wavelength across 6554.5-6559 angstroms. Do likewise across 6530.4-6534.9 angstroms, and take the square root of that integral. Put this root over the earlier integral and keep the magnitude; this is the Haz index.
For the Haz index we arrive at 0.094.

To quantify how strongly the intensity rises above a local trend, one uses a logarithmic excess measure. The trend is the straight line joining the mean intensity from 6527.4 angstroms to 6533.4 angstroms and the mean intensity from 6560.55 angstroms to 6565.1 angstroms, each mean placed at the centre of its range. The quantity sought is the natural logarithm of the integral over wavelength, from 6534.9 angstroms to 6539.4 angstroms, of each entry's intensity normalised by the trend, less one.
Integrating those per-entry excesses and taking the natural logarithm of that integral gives -1.7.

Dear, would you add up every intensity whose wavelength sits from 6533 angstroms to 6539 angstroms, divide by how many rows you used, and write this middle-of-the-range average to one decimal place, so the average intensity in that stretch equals 24.3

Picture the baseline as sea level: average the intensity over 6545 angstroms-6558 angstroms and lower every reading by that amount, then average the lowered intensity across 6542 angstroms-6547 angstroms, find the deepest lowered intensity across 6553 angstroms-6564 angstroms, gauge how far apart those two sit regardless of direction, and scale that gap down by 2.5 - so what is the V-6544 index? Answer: 1.6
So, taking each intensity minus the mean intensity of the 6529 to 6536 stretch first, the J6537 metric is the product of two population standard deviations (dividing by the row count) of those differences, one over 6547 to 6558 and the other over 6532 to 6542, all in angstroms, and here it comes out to 1.29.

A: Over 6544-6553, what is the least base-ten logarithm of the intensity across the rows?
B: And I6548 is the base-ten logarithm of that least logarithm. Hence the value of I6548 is 0.129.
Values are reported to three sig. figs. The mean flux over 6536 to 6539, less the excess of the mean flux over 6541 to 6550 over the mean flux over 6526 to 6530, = 23.9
